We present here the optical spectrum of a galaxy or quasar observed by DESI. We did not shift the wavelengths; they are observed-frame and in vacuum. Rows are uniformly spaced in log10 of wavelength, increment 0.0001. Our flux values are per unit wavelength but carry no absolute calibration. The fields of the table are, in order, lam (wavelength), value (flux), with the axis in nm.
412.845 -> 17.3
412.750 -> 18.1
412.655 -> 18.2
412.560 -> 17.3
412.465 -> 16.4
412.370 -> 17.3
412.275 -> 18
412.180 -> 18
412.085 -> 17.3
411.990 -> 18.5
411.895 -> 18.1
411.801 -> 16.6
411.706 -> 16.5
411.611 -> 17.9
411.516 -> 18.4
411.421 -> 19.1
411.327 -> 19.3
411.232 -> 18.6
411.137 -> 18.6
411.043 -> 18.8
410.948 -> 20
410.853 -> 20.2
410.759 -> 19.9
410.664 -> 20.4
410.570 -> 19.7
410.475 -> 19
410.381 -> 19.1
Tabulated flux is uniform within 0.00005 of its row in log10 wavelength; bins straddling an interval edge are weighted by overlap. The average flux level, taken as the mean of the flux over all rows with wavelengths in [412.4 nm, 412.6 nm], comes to 16.9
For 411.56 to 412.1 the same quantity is 17.5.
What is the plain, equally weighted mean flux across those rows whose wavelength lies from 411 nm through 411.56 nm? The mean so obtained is 18.8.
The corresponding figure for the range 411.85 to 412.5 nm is 17.7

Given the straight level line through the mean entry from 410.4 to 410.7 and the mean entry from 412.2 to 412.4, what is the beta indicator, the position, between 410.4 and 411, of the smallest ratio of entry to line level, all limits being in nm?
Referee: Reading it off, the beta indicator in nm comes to 410.475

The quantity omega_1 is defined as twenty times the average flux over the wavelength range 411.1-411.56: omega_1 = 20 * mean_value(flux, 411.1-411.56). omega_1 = 376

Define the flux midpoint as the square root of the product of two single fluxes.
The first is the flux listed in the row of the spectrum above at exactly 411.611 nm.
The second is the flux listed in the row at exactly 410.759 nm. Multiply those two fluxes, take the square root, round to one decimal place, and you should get 18.9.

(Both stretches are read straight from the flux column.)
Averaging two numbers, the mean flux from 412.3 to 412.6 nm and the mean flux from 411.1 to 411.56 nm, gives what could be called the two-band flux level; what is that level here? 17.9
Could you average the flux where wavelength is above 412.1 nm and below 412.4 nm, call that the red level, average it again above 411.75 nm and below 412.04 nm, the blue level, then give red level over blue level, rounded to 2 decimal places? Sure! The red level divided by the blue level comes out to 1.00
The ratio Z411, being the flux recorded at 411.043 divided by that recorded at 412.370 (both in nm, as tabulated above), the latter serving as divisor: 1.09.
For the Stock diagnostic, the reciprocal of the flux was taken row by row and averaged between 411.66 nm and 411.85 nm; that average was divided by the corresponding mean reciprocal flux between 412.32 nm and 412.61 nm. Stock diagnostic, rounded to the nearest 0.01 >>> 1.03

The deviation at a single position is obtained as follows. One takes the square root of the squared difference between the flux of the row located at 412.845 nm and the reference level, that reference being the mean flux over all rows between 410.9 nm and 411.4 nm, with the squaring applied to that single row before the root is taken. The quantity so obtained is 1.8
